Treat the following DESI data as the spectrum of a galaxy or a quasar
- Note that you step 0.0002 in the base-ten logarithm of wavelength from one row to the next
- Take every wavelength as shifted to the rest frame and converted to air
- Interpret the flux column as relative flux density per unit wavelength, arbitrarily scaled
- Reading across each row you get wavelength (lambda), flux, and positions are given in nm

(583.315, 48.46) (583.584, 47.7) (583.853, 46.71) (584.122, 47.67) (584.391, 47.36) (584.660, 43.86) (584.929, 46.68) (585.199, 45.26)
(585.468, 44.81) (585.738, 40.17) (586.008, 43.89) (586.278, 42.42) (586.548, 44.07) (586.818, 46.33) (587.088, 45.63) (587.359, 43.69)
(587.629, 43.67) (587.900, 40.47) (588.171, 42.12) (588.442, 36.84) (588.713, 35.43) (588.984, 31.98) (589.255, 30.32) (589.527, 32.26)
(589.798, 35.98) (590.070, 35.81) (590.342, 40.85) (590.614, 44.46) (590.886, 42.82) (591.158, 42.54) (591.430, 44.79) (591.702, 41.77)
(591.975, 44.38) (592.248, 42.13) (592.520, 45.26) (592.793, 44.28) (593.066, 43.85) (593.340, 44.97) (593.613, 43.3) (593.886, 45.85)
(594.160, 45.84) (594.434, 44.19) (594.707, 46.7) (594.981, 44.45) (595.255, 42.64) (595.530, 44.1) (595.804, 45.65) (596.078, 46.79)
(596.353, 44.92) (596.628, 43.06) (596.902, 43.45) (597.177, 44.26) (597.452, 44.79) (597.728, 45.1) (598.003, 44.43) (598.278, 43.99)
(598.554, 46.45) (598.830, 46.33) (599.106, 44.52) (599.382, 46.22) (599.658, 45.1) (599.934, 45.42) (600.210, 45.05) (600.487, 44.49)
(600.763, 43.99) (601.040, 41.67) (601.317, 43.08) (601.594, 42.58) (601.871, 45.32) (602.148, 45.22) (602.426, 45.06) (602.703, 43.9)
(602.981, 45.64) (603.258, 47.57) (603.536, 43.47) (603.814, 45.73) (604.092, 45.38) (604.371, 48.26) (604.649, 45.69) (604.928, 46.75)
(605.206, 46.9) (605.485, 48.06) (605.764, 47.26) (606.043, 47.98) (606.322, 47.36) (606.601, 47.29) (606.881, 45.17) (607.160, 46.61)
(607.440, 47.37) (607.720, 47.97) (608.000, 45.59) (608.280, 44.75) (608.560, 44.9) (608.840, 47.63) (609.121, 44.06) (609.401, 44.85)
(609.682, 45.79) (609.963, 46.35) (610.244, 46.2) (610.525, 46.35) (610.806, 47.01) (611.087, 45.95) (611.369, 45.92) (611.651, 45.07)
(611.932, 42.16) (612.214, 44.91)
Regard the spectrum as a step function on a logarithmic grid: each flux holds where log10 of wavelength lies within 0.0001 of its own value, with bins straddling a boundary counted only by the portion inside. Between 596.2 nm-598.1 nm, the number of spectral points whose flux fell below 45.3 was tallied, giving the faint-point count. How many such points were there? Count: 7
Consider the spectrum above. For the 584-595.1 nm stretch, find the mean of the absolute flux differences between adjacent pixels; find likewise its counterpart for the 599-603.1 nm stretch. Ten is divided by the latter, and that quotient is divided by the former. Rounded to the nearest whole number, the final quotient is 5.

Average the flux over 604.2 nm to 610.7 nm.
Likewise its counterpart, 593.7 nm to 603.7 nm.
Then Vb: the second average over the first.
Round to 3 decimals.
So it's 0.963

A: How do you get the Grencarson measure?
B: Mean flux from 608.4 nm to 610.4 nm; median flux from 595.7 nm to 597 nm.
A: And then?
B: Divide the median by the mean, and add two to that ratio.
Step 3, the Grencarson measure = 2.98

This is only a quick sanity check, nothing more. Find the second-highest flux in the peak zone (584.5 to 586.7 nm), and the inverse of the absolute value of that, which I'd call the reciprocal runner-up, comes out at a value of 0.0221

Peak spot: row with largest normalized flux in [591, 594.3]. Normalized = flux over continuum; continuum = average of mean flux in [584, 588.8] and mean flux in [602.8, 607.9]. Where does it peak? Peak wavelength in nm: 593.886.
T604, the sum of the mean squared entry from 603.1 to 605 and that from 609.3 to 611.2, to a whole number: 4252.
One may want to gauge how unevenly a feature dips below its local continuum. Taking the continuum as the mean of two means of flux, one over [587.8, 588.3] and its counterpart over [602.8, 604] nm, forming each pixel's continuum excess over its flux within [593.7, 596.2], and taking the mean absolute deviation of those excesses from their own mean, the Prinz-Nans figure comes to 1.1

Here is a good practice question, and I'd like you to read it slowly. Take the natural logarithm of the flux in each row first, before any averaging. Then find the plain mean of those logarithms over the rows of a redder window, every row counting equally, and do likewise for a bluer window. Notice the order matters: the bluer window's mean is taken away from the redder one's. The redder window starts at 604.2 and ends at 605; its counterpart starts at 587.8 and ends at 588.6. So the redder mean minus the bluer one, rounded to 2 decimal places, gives 0.17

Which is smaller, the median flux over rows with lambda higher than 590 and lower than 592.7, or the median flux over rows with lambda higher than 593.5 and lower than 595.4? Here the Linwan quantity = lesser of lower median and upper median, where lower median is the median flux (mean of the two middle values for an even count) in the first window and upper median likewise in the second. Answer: 43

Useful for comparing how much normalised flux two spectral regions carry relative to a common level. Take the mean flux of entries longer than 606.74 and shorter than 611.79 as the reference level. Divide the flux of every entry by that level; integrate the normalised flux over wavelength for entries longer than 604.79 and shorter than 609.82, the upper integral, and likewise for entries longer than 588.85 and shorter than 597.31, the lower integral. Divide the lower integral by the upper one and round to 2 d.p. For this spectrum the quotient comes 1.53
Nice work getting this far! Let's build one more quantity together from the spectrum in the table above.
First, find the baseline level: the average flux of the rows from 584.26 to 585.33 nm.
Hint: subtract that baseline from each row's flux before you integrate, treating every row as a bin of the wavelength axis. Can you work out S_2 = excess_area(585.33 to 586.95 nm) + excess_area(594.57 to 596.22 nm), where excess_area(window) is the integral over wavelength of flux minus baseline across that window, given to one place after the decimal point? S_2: -4.7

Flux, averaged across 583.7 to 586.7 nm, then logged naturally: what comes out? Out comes 3.80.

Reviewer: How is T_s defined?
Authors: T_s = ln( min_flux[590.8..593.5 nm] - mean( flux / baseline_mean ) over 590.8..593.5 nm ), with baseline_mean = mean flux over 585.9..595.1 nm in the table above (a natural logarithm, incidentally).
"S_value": 3.71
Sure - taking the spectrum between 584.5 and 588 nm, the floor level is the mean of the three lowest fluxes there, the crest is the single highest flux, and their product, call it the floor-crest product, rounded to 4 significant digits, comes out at 1915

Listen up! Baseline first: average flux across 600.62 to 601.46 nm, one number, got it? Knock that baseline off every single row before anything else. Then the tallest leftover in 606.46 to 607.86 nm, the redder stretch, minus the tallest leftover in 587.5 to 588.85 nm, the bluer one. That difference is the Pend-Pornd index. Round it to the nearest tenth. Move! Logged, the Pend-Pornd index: 4.3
